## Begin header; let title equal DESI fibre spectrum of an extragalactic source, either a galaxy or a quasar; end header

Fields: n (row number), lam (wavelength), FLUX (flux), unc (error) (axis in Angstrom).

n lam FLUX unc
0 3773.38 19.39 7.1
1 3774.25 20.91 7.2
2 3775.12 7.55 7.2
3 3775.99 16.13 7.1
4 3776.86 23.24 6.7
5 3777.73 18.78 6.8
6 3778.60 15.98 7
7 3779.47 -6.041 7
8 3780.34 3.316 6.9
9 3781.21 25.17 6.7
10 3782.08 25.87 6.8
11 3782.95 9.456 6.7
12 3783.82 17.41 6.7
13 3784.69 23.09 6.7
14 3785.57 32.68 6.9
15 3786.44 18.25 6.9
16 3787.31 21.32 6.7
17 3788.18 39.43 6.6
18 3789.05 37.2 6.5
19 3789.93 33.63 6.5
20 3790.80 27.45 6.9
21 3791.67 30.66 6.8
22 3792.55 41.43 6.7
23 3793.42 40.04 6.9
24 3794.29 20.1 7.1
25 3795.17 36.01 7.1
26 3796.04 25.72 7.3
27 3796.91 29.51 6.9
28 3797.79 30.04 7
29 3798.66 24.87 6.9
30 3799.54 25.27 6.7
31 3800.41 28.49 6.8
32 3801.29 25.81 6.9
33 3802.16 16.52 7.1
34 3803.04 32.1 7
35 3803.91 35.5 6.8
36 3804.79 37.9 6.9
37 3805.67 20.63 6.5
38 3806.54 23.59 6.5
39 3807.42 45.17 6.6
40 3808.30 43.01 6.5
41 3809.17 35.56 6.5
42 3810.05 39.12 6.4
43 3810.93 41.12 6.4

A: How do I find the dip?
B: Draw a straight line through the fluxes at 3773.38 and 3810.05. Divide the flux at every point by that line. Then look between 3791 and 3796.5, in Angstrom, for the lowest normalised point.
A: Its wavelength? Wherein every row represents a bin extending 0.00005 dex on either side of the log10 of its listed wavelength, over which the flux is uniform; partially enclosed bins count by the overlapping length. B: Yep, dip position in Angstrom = 3794.29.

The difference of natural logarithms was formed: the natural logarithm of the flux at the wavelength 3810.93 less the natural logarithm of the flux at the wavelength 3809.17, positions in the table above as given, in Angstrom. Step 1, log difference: 0.15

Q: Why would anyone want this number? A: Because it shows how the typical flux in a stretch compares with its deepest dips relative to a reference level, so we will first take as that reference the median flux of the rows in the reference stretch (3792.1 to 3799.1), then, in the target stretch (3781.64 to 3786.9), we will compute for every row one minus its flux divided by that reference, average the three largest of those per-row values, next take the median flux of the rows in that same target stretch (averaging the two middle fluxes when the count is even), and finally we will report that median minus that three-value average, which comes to 20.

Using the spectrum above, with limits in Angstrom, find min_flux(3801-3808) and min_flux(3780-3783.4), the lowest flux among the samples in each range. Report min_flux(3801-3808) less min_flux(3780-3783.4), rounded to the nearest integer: 13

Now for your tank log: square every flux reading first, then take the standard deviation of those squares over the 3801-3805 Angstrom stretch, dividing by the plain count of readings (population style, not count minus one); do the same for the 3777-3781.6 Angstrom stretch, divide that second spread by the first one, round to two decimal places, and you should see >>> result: 0.54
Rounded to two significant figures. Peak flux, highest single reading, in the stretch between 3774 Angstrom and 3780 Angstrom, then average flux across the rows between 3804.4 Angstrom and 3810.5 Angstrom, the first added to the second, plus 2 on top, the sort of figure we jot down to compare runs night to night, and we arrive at 60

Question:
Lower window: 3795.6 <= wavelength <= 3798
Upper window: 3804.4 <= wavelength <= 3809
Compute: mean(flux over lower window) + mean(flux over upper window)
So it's 62.5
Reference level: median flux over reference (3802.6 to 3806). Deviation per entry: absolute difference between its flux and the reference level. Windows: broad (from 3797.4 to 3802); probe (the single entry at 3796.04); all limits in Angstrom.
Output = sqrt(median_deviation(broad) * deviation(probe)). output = 8.0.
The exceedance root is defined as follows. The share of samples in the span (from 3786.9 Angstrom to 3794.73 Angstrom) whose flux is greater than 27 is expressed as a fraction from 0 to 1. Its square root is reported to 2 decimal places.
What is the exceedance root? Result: 0.88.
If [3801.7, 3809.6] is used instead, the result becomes 0.82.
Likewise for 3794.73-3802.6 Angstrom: 0.67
